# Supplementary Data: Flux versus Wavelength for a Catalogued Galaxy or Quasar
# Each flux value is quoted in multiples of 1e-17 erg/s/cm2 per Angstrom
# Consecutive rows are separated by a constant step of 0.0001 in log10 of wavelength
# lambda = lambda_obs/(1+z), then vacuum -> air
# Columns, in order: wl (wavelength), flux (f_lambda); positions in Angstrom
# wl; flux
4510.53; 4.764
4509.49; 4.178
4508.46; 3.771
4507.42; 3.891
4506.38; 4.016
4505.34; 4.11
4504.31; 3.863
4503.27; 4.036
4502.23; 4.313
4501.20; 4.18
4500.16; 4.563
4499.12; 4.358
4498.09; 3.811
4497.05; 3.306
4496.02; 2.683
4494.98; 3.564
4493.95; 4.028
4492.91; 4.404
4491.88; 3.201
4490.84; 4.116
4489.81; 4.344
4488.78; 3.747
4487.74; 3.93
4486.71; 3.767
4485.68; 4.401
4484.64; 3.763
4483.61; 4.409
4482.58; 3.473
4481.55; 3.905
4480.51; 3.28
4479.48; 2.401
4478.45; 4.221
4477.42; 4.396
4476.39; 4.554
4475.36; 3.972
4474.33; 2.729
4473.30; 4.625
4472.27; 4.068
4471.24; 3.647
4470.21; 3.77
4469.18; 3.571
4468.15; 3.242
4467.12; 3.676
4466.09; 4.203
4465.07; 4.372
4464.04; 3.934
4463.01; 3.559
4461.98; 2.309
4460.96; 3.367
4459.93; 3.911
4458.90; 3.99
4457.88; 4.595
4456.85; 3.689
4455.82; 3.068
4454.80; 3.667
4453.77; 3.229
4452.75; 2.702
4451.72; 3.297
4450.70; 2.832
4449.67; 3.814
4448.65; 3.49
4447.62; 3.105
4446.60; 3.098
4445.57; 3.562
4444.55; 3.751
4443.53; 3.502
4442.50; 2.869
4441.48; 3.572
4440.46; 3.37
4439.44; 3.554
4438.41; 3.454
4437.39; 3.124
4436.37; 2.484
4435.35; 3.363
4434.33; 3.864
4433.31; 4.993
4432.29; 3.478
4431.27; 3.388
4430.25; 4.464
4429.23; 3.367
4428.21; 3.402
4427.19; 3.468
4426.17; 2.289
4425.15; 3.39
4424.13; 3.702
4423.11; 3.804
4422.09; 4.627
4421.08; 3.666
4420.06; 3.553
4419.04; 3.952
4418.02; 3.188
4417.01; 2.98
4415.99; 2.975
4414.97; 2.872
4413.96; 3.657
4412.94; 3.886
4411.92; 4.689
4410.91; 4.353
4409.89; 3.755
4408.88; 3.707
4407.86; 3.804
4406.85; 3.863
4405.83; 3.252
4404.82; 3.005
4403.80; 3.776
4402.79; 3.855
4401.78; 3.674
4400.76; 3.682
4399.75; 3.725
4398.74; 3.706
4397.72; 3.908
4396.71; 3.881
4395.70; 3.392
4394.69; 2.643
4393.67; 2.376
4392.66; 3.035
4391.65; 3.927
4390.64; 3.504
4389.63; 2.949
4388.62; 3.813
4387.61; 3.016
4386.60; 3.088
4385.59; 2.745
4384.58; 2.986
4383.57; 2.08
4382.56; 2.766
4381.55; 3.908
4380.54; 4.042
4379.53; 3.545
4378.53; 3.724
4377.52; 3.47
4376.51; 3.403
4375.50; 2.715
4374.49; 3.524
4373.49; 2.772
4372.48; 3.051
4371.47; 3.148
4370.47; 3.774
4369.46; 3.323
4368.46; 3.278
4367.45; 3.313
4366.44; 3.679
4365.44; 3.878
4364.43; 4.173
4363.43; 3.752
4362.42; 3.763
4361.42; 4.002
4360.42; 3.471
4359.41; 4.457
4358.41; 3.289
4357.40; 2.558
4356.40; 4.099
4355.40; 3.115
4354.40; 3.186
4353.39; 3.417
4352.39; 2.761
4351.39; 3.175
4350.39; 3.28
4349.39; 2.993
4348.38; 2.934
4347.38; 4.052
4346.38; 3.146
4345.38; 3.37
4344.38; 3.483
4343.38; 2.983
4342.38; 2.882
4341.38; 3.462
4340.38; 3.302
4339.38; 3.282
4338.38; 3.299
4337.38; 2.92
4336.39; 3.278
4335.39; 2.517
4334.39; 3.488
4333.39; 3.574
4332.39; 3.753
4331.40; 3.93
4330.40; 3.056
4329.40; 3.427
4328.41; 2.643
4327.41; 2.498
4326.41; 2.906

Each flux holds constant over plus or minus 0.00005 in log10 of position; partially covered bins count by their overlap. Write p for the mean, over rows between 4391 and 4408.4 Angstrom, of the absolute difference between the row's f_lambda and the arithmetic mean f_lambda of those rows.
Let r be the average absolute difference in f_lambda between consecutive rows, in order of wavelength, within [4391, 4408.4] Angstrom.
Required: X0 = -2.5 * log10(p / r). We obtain -0.2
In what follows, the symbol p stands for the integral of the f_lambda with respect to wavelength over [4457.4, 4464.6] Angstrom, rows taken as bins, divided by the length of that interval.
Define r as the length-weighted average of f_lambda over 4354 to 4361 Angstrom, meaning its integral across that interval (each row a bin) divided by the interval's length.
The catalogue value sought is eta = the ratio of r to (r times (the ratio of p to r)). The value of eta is 0.95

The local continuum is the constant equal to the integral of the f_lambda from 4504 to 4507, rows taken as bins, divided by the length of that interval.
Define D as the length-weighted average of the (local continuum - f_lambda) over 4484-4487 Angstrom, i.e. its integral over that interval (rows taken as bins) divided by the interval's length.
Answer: -0.01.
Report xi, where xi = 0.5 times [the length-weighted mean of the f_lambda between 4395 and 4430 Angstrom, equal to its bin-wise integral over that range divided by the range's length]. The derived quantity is 1.81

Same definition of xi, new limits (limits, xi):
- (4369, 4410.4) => 1.69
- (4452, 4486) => 1.86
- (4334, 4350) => 1.61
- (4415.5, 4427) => 1.73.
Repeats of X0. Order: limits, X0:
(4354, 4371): 0.3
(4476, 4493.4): 0.4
